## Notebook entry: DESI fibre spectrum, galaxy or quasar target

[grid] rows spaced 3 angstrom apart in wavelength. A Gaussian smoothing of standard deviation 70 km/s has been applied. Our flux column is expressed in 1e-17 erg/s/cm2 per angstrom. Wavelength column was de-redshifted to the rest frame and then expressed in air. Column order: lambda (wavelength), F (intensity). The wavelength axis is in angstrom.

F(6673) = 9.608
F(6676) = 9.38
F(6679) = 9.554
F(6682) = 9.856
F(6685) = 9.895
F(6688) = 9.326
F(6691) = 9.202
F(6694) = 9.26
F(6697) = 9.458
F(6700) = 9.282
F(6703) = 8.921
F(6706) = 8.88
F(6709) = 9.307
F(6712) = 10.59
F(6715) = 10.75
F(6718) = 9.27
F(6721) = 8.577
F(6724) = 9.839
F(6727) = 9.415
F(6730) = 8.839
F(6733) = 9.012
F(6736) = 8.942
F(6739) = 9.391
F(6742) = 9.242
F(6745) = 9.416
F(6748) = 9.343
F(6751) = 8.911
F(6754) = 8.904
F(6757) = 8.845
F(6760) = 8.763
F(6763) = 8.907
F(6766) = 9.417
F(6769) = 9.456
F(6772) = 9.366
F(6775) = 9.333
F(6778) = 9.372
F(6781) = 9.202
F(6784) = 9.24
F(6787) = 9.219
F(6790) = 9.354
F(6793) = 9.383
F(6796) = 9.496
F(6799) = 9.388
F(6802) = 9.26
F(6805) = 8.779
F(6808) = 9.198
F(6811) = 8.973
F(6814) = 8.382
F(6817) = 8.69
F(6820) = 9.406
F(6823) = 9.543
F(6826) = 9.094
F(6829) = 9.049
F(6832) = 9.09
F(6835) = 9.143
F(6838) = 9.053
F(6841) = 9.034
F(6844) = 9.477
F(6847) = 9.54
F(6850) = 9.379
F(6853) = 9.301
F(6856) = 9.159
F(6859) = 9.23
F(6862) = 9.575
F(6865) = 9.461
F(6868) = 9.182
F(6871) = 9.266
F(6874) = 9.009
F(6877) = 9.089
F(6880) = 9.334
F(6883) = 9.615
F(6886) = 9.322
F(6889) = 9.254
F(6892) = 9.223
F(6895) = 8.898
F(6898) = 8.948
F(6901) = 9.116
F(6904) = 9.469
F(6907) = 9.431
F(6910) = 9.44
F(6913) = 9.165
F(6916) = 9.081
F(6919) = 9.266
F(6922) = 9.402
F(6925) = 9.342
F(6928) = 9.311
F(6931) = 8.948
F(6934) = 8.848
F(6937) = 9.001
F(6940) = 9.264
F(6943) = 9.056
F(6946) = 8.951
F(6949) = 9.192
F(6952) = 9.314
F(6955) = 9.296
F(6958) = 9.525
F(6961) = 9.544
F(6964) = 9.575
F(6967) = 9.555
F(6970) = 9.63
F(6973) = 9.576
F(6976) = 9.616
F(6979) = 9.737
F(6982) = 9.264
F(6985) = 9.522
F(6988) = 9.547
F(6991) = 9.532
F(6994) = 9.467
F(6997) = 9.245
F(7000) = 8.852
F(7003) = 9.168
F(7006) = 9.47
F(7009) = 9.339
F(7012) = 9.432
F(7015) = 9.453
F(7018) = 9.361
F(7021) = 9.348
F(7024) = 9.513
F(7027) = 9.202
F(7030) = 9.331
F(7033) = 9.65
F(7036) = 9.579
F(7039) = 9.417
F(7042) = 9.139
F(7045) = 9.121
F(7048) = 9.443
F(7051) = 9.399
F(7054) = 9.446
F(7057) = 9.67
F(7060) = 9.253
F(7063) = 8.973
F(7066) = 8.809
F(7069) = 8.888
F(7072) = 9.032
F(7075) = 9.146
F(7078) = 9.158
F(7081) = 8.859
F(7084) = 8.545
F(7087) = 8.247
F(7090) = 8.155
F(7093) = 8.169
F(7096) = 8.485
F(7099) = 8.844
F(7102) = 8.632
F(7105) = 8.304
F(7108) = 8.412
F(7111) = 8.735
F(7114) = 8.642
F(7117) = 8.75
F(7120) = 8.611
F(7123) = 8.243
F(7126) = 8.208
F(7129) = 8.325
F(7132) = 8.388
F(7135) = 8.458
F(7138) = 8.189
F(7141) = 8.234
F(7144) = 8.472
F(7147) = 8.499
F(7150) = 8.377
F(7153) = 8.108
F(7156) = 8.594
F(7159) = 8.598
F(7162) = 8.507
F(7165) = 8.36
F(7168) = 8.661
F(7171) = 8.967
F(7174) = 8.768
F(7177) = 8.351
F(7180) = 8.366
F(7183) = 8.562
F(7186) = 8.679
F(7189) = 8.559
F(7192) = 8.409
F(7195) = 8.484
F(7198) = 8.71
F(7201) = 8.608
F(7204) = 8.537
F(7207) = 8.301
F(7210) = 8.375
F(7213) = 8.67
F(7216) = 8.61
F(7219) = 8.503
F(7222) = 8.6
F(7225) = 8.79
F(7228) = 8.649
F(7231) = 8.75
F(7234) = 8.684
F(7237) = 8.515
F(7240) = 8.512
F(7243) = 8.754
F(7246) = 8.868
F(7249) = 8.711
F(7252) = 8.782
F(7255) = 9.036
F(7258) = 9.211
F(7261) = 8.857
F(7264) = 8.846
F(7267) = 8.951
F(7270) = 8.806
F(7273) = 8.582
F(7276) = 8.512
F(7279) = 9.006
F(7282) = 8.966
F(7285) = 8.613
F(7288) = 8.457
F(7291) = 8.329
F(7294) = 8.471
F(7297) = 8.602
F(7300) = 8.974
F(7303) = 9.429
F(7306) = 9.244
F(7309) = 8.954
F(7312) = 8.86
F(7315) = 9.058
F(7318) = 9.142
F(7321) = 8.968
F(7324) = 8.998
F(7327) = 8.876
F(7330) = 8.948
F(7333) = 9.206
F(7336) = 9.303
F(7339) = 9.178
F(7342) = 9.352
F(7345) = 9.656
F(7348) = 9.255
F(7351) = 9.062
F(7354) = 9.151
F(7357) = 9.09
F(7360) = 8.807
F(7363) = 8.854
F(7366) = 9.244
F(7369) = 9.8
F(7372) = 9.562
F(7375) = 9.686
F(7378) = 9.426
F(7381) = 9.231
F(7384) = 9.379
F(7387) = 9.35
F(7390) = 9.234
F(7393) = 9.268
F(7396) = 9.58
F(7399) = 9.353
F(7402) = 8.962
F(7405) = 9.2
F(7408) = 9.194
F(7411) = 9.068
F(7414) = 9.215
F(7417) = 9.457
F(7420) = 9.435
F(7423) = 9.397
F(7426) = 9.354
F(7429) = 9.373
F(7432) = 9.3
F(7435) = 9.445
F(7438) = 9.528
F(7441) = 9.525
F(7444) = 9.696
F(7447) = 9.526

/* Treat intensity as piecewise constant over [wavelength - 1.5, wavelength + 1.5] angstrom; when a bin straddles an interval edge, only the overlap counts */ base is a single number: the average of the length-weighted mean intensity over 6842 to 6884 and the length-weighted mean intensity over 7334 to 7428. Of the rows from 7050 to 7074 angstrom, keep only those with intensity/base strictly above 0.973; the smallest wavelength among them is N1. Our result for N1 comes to 7051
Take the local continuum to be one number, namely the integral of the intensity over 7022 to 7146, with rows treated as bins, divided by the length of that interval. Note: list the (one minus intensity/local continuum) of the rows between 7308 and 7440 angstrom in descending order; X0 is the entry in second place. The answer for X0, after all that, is -0.003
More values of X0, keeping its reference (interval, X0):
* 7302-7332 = -0.005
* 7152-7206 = 0.054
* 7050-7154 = 0.077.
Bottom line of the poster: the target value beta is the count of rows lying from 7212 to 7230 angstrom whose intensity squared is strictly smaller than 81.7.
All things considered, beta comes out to 6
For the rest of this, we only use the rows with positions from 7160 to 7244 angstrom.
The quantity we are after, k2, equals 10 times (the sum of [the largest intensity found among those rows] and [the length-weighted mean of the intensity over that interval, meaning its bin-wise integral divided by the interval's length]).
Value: 175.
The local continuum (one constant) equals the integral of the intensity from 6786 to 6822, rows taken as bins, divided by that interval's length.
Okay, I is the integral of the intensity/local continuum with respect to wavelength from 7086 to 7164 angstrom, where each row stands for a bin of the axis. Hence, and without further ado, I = 72.0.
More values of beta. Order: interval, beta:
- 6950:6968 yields 0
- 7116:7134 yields 6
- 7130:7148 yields 6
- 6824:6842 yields 1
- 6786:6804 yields 0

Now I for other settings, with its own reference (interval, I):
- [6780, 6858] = 78.5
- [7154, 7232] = 73.2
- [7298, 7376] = 78.3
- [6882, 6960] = 78.7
